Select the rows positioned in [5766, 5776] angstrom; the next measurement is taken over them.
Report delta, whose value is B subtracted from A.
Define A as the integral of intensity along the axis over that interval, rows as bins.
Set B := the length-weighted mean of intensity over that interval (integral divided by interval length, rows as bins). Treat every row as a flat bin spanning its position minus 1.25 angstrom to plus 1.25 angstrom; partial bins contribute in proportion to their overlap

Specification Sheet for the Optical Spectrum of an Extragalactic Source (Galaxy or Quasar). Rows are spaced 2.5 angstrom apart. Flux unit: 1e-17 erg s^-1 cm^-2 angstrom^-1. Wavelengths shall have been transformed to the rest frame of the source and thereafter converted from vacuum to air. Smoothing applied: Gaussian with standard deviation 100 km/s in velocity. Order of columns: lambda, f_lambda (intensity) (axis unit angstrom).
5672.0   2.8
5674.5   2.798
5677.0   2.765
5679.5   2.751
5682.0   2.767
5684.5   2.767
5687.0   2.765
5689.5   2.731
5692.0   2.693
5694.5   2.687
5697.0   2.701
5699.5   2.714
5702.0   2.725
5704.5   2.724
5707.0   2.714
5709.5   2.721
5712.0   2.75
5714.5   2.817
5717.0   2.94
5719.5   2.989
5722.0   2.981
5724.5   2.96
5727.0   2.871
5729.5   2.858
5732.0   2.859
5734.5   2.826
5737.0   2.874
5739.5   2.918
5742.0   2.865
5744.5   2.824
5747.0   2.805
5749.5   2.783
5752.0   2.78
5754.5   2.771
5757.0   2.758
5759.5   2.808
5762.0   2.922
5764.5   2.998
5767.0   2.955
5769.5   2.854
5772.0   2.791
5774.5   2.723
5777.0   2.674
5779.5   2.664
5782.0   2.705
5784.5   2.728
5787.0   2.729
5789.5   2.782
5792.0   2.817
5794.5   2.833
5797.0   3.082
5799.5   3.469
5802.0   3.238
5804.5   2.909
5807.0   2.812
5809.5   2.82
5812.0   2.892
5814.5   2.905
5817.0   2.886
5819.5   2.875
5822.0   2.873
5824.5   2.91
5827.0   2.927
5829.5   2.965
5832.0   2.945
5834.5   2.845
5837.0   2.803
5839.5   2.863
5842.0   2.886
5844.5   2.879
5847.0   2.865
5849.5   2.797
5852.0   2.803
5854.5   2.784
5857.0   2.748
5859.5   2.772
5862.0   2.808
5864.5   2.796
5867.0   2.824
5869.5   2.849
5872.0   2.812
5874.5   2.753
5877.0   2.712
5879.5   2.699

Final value 25.4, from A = 28.2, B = 2.82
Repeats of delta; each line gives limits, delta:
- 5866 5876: 25.3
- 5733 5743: 25.8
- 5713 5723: 26.3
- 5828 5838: 26.0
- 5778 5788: 24.3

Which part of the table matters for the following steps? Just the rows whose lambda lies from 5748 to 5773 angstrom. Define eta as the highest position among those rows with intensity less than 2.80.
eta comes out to 5772.0 angstrom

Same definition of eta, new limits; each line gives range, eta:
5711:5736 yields 5712.0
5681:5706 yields 5704.5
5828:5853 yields 5849.5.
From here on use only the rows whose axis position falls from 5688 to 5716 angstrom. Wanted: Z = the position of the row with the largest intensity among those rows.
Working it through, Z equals 5714.5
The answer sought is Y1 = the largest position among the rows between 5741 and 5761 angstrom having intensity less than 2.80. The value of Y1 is 5757.0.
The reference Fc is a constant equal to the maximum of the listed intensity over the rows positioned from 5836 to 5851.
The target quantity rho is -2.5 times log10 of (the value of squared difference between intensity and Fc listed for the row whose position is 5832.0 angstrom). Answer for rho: 6.1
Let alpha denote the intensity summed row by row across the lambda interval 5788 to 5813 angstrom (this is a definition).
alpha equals 29.7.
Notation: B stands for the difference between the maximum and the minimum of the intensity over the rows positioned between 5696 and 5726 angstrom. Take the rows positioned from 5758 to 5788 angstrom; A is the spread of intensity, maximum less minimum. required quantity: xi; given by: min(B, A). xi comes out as 0.29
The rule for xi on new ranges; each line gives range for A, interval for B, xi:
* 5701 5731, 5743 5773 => 0.24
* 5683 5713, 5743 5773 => 0.08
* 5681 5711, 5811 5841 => 0.08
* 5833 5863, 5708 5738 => 0.14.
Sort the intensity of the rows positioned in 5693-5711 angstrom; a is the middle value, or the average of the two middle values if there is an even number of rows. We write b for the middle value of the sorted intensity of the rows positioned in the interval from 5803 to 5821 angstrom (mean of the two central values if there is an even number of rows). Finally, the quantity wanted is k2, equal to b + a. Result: 5.60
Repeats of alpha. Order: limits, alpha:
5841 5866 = 28.1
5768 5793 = 27.5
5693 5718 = 27.5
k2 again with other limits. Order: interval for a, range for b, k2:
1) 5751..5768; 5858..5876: 5.62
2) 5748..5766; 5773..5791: 5.51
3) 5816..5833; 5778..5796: 5.64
